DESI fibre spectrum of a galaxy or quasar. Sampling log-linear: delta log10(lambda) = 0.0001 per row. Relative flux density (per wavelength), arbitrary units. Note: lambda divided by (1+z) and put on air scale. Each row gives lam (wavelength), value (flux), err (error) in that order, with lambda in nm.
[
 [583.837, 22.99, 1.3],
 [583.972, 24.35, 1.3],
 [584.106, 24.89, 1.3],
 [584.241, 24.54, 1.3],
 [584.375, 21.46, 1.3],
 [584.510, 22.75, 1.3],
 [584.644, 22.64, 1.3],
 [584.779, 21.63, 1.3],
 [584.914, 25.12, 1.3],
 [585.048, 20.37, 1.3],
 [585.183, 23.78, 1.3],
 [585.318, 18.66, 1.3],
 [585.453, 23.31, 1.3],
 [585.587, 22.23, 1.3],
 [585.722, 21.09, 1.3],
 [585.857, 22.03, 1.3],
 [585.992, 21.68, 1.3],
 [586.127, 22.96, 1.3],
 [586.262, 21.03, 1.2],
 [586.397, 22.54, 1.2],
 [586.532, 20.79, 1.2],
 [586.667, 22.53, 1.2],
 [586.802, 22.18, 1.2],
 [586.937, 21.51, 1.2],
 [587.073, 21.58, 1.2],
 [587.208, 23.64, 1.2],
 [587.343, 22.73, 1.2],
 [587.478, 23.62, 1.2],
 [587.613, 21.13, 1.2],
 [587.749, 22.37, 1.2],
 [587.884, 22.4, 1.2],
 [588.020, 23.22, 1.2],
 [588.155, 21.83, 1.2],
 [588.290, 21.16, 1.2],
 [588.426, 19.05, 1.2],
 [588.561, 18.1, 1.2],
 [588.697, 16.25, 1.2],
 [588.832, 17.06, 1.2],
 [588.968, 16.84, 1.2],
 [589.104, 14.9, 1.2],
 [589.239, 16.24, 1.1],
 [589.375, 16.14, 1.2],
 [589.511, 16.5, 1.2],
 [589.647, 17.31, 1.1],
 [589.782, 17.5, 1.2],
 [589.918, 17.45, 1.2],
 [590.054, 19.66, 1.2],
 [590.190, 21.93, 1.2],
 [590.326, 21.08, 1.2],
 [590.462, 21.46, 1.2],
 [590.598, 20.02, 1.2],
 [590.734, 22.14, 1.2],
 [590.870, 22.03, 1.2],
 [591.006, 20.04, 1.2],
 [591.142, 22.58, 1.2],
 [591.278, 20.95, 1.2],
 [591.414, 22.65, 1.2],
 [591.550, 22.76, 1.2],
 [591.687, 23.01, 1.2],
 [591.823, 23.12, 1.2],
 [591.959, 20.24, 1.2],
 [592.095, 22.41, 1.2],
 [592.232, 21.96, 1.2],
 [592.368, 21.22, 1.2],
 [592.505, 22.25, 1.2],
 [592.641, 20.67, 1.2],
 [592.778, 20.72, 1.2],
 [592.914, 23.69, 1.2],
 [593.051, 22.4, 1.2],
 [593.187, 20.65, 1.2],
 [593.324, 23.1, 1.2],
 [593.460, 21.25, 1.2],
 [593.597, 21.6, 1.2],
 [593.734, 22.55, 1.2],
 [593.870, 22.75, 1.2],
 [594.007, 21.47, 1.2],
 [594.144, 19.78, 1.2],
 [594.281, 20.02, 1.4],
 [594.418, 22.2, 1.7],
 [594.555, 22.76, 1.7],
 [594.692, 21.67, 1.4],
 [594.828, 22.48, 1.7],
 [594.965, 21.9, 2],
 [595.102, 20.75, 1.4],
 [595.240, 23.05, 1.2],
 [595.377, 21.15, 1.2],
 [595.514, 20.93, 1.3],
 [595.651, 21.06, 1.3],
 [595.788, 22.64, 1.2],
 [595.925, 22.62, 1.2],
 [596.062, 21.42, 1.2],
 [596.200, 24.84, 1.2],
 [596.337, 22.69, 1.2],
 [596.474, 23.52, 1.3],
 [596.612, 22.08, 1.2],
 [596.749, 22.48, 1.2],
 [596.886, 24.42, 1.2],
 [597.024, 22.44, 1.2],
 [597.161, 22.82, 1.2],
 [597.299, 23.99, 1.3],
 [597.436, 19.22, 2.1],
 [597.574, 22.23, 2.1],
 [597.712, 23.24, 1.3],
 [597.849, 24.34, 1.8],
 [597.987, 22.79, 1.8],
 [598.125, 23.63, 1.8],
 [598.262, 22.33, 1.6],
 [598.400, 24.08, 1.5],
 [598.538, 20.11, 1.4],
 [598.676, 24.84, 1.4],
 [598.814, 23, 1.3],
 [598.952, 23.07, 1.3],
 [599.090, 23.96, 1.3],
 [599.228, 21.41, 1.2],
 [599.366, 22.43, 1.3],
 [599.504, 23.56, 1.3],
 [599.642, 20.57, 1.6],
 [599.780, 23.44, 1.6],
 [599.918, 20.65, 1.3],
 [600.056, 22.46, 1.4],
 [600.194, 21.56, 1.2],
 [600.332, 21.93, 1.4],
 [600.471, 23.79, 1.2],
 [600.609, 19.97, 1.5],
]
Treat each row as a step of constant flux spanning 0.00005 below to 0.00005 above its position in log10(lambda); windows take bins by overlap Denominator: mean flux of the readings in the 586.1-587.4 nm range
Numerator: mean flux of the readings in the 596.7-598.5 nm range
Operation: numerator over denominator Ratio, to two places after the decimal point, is 1.03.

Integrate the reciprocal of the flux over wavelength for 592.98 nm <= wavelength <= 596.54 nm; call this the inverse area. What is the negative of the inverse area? -0.162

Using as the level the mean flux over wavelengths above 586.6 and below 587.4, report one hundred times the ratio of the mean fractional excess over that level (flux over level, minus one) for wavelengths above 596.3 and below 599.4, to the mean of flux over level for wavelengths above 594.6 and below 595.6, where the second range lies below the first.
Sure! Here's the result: 2.2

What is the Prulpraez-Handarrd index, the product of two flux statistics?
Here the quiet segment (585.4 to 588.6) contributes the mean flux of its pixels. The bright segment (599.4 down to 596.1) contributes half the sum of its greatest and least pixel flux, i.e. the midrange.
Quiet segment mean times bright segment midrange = 482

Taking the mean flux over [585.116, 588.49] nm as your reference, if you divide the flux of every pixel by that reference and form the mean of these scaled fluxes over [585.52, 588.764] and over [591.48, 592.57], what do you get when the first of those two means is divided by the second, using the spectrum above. 0.98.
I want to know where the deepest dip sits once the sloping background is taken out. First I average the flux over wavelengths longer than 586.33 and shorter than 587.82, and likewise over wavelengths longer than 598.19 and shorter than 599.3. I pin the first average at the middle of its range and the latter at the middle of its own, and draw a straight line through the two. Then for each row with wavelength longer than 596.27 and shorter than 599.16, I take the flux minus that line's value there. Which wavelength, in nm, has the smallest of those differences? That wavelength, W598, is 597.436 nm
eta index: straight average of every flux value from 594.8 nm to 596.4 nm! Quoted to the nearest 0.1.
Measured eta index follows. 22.1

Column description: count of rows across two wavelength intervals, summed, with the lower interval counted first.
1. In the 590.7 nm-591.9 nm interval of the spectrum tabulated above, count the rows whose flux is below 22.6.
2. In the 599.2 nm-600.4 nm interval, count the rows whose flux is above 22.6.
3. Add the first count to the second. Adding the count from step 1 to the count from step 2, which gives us 7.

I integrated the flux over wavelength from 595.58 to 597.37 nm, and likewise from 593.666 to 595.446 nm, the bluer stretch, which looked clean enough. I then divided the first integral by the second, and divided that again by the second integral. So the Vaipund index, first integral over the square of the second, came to 0.0273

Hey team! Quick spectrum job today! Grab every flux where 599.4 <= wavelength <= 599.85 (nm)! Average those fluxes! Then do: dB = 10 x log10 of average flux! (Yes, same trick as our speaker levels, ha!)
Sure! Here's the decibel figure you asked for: 13.5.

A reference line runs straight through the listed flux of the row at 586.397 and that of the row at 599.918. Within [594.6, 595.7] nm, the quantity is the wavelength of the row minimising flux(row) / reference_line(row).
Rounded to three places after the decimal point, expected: 595.102 nm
